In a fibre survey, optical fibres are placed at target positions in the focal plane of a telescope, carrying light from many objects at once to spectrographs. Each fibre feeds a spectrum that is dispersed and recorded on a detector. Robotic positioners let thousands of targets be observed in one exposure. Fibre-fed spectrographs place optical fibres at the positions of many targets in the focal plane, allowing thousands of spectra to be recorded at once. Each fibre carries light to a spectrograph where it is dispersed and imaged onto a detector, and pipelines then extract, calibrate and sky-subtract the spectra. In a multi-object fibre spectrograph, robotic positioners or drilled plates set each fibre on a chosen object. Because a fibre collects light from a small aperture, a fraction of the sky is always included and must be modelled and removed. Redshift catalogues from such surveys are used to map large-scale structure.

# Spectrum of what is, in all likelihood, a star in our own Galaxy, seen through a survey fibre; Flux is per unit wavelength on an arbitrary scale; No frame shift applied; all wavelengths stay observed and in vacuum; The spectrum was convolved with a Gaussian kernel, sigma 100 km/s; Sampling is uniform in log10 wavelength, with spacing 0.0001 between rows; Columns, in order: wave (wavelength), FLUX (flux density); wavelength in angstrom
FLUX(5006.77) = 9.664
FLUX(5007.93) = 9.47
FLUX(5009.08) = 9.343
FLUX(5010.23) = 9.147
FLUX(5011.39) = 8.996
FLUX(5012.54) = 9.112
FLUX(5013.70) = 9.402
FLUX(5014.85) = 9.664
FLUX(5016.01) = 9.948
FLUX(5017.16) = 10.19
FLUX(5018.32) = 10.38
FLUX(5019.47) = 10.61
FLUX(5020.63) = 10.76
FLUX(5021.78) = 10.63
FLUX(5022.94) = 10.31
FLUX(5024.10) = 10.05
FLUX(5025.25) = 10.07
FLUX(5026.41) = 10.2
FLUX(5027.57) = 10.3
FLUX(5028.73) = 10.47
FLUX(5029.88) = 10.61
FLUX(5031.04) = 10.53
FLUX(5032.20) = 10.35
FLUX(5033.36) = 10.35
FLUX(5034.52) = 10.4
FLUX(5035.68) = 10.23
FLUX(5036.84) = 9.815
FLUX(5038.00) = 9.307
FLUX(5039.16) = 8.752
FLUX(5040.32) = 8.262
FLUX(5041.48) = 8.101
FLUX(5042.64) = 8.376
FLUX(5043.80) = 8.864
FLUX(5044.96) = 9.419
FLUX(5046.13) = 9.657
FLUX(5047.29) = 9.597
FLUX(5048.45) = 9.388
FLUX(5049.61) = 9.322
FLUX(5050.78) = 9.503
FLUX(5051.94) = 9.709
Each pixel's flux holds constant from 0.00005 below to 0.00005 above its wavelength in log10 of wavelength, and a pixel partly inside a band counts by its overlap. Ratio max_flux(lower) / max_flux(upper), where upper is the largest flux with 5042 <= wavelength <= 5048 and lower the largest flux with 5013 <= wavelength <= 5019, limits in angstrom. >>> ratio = 1.07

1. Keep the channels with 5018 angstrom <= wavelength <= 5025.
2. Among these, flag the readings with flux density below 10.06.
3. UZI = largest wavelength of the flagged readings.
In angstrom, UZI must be 5024.10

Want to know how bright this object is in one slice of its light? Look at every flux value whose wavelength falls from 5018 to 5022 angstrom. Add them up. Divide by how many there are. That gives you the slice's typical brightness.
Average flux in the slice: 10.6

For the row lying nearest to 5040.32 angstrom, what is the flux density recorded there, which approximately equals 8.262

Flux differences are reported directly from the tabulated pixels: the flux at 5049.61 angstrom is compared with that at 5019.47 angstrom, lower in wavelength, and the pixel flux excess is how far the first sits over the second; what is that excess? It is -1.3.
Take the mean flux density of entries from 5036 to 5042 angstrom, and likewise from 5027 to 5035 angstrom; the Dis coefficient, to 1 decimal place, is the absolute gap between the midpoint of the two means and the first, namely 0.8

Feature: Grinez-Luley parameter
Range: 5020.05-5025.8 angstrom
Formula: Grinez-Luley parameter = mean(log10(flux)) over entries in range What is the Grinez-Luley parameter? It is 1.02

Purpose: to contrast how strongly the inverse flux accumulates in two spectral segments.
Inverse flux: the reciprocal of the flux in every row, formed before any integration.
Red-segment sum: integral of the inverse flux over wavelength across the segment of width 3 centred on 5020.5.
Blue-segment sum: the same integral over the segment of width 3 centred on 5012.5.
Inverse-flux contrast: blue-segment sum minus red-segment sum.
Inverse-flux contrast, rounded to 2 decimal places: 0.05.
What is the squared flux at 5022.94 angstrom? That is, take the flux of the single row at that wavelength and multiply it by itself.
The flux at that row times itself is 106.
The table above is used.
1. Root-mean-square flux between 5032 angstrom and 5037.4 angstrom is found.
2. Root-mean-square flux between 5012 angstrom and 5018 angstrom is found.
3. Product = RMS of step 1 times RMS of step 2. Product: 99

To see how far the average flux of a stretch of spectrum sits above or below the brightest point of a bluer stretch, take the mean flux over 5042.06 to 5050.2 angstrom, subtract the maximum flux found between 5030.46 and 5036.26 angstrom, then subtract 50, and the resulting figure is -51.30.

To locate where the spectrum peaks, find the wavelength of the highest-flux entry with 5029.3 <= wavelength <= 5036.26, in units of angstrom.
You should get 5029.88 angstrom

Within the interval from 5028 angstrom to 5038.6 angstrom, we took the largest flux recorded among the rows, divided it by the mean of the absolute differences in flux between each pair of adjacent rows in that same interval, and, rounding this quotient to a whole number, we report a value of 55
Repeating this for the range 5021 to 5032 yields 70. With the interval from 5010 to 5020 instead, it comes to 48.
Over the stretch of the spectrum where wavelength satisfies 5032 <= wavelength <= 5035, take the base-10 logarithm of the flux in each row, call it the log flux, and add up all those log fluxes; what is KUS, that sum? 3.05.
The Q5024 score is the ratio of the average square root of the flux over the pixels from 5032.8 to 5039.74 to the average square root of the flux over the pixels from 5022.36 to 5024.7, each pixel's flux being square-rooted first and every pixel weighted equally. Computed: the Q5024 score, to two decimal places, 0.98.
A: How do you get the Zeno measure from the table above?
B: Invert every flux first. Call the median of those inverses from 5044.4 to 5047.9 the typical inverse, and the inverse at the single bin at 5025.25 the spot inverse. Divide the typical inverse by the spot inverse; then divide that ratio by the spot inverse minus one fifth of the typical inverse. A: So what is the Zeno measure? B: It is 13.4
